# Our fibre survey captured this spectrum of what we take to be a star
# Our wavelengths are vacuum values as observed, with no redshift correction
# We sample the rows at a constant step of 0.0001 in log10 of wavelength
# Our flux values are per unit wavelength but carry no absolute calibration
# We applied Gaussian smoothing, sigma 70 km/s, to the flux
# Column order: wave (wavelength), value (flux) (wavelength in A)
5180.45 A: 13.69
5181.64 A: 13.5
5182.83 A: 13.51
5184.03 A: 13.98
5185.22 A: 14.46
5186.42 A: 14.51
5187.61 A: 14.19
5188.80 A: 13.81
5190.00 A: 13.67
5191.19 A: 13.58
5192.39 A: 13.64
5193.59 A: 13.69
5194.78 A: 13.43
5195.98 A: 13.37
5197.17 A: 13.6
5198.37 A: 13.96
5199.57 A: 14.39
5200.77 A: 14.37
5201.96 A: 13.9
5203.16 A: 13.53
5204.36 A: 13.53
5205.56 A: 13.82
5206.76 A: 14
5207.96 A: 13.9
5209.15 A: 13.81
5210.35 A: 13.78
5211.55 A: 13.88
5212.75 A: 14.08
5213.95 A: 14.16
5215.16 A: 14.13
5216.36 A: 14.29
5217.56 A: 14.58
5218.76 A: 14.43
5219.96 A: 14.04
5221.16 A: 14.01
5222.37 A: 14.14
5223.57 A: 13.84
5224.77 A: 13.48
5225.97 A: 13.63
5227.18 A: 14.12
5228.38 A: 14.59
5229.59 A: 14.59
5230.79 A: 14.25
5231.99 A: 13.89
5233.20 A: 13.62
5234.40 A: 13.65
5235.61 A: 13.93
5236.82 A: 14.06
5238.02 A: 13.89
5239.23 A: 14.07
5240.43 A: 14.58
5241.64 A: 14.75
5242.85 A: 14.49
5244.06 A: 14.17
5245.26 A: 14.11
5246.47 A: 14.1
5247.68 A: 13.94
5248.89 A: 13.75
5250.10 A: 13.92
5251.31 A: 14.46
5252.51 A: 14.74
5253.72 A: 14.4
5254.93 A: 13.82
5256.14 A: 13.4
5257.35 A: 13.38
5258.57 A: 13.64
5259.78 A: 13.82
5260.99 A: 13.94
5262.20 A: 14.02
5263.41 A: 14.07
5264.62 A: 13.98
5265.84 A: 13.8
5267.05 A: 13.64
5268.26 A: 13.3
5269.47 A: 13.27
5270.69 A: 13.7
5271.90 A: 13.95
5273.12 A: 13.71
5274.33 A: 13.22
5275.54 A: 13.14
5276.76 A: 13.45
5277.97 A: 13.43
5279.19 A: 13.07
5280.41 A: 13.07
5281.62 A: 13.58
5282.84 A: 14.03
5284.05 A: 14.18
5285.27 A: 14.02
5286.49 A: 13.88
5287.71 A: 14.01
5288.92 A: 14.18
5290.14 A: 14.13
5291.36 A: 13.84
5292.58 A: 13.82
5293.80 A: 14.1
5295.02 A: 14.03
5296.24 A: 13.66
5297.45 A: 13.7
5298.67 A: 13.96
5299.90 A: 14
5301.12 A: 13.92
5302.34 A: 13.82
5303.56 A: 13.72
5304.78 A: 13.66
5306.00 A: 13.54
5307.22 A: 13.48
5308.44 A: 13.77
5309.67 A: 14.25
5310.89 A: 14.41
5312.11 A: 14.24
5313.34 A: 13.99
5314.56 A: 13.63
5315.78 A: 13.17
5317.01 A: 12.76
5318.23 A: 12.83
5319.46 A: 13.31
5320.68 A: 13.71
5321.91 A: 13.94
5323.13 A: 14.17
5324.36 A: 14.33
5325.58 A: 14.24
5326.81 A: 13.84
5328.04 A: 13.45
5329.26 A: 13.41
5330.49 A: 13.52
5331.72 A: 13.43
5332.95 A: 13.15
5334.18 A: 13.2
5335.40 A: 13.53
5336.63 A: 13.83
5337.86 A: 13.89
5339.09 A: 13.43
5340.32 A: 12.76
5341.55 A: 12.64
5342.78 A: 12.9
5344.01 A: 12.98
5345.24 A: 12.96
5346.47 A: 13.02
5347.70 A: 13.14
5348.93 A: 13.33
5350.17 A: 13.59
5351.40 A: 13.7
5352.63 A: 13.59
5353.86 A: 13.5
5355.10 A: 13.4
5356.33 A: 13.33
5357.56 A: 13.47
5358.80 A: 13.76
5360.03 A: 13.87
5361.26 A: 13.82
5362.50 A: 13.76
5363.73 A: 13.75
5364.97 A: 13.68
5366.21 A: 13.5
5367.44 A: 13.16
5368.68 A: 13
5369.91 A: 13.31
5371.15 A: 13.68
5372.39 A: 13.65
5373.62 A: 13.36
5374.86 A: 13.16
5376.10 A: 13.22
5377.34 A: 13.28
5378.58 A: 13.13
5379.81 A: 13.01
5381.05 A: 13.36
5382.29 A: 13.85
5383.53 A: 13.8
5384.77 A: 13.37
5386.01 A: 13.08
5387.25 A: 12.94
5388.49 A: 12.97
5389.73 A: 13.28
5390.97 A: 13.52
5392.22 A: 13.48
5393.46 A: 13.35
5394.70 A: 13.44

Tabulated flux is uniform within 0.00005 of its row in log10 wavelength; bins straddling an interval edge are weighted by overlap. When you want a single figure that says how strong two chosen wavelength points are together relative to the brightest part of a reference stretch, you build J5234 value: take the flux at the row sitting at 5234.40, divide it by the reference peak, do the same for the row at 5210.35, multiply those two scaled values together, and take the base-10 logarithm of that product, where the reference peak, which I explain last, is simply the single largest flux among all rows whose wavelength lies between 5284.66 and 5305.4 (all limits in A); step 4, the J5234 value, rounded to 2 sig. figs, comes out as -0.029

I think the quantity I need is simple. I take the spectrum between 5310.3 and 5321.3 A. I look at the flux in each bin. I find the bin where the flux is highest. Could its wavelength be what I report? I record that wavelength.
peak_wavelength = 5310.89 A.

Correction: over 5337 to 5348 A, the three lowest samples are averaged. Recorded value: 12.8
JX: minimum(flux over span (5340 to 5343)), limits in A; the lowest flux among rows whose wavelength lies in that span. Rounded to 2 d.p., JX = 12.64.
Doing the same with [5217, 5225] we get 13.48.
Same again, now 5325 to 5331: 13.41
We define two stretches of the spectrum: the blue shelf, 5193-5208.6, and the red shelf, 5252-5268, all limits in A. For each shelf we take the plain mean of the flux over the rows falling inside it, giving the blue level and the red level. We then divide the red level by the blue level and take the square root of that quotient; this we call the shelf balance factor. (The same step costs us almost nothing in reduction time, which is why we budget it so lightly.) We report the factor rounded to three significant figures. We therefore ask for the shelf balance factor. 1.00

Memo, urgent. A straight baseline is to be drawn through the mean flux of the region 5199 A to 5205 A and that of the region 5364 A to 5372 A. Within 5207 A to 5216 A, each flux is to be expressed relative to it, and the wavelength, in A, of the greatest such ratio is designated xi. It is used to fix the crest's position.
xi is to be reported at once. 5213.95 A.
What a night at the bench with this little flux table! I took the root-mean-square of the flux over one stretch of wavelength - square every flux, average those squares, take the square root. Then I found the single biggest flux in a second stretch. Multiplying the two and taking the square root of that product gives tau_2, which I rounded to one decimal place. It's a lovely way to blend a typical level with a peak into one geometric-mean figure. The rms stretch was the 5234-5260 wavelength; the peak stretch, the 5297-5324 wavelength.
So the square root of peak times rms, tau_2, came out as 14.2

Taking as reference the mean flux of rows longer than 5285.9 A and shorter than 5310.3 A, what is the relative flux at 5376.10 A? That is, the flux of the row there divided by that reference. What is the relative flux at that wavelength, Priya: 0.95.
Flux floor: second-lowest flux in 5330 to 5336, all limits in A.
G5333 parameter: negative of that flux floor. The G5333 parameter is -13.2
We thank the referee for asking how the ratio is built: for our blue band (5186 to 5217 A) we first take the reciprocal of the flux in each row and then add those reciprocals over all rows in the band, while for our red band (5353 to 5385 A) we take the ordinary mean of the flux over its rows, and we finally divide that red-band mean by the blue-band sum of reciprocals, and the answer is 7.19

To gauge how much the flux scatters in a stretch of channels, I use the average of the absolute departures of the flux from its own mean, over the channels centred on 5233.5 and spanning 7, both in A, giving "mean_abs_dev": 0.18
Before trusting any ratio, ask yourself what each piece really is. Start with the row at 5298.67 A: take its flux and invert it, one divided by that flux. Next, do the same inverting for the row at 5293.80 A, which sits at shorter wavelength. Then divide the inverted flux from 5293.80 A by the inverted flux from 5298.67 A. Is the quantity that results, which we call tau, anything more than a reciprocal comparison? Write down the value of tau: 0.99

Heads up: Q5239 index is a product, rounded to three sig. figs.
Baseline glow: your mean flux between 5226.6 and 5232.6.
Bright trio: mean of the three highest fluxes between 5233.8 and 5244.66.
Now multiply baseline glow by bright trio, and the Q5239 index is 209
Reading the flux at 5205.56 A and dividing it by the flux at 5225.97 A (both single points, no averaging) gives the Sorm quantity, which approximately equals 1.01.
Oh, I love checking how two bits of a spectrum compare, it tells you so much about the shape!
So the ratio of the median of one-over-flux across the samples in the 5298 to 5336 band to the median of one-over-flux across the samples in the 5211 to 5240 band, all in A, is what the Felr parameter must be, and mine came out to 1.03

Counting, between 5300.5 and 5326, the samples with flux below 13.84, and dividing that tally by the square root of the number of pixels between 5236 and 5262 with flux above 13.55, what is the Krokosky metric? 2.8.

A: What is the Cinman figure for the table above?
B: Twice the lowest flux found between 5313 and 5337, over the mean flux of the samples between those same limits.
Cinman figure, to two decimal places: 1.88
